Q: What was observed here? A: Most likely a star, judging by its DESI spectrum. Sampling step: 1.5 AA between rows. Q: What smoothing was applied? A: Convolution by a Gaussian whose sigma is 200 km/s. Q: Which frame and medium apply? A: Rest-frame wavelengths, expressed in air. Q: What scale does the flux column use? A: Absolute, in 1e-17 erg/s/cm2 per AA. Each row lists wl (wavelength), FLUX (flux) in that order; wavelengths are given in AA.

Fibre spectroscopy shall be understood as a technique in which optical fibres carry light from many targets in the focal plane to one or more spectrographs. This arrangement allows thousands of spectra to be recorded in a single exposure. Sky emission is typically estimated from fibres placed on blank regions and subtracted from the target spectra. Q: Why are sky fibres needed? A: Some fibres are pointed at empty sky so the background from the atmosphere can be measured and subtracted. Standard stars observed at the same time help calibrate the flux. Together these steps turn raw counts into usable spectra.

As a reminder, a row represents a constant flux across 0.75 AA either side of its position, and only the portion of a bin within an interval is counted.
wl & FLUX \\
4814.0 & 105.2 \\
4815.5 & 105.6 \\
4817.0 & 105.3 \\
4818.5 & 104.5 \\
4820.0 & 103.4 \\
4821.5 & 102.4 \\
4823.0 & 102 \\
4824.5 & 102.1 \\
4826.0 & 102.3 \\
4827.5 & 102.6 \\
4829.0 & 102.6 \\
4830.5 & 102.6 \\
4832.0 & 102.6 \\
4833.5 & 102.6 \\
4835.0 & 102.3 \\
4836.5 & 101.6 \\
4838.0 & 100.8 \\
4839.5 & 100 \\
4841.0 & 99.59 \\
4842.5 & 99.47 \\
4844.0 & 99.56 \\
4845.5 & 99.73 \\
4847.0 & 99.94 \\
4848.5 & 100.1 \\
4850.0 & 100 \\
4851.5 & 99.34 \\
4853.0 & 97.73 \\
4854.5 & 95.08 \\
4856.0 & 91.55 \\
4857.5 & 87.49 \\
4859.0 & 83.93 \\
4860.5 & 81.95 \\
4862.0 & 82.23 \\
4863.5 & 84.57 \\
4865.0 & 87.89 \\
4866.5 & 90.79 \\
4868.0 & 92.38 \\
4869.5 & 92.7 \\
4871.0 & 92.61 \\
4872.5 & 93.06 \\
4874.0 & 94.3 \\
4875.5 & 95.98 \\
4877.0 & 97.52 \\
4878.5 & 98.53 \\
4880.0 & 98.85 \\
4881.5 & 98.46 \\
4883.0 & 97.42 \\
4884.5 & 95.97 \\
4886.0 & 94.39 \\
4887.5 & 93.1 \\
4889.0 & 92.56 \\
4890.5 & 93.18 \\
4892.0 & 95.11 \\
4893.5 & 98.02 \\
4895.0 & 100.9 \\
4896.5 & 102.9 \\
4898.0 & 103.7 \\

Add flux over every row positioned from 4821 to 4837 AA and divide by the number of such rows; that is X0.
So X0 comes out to 102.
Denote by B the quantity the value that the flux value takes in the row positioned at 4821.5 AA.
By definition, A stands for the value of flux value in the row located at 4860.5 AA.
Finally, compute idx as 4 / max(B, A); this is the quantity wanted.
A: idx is 0.0391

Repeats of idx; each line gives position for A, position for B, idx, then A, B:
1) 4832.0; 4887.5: 0.0390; 102.6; 93.1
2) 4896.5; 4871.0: 0.0389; 102.9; 92.61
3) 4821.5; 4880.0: 0.0391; 102.4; 98.85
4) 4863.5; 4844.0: 0.0402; 84.57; 99.56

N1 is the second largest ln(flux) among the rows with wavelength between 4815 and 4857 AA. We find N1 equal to 4.66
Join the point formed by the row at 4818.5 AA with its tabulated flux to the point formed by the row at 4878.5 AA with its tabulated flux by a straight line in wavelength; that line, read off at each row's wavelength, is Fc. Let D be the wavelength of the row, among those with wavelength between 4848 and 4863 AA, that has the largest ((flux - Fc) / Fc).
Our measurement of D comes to 4850.0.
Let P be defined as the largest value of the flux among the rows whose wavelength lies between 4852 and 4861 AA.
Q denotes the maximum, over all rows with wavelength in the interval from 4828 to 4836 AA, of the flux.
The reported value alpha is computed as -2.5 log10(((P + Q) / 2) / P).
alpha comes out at -0.027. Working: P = 97.73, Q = 102.6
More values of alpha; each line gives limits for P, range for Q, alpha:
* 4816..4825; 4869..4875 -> 0.058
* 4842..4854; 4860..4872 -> 0.041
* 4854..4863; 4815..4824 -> -0.058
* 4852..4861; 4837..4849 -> -0.017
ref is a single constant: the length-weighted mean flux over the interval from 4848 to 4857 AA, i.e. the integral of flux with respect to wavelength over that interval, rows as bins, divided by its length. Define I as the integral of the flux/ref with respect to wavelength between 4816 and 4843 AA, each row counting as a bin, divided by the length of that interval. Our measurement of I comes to 1.05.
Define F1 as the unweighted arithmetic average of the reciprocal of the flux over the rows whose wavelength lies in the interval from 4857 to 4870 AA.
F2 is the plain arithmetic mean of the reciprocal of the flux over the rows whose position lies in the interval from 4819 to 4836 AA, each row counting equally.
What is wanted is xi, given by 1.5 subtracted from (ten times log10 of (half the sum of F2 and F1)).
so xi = -21.23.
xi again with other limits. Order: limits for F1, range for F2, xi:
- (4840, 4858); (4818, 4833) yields -21.50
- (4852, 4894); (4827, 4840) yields -21.37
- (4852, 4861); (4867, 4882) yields -21.15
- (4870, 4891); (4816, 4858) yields -21.40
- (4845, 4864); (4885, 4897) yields -21.23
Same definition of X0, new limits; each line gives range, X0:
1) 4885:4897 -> 96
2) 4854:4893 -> 92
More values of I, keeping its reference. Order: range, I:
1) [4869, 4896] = 0.99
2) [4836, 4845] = 1.03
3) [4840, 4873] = 0.96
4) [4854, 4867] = 0.90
